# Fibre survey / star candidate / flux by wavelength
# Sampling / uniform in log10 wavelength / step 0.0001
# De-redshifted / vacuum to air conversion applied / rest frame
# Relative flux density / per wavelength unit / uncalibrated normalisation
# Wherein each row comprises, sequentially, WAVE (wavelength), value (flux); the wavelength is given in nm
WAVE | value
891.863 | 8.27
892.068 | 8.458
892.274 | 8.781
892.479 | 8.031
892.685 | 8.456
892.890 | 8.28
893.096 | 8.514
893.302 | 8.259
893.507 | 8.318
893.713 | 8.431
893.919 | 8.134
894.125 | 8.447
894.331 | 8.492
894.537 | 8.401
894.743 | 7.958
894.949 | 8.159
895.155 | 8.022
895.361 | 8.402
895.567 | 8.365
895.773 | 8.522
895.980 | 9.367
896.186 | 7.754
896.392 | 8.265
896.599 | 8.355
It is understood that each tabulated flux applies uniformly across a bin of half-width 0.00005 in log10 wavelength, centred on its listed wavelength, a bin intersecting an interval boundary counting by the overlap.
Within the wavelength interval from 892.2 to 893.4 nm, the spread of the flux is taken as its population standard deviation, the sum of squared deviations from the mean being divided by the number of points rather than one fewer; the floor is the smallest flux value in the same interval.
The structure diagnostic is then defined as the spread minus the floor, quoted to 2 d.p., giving -7.80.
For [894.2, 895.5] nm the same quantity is -7.75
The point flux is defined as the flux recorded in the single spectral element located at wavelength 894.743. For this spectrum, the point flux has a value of 7.958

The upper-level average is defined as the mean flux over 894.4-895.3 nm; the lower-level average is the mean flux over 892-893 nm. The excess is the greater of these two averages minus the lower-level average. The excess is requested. 0.00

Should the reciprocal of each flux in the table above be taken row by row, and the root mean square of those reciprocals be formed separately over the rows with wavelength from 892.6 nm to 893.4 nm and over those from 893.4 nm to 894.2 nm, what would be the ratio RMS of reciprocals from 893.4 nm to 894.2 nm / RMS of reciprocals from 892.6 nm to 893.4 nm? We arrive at 1.01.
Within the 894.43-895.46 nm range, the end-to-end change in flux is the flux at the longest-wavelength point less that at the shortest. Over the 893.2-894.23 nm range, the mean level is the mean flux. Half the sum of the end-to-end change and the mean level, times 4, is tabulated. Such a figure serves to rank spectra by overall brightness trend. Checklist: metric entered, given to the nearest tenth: 16.6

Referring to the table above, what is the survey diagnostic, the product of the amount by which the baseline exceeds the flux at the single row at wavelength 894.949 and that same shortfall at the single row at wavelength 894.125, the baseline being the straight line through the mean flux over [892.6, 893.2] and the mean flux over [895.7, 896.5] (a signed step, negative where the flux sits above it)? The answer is 0.00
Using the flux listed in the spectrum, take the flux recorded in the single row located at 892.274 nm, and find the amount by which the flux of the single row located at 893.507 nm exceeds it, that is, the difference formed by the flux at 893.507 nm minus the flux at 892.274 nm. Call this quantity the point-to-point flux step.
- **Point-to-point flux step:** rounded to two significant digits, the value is -0.46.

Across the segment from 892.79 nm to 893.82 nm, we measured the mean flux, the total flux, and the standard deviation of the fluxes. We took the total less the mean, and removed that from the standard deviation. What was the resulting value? -33.3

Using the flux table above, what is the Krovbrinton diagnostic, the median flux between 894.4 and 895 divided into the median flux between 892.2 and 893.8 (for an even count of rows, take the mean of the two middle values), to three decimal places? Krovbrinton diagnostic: 1.026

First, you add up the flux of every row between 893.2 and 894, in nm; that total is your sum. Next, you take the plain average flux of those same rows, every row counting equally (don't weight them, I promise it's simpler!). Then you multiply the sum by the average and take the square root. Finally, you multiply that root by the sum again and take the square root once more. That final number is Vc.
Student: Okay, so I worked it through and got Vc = 23.4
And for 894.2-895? 23.3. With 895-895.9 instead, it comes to 23.6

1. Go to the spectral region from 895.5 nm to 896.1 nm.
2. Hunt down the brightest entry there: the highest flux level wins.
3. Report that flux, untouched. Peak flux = 9.367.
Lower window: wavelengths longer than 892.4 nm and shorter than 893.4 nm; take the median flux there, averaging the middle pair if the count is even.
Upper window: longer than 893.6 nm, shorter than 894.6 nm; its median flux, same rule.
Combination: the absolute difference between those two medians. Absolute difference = 0.15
